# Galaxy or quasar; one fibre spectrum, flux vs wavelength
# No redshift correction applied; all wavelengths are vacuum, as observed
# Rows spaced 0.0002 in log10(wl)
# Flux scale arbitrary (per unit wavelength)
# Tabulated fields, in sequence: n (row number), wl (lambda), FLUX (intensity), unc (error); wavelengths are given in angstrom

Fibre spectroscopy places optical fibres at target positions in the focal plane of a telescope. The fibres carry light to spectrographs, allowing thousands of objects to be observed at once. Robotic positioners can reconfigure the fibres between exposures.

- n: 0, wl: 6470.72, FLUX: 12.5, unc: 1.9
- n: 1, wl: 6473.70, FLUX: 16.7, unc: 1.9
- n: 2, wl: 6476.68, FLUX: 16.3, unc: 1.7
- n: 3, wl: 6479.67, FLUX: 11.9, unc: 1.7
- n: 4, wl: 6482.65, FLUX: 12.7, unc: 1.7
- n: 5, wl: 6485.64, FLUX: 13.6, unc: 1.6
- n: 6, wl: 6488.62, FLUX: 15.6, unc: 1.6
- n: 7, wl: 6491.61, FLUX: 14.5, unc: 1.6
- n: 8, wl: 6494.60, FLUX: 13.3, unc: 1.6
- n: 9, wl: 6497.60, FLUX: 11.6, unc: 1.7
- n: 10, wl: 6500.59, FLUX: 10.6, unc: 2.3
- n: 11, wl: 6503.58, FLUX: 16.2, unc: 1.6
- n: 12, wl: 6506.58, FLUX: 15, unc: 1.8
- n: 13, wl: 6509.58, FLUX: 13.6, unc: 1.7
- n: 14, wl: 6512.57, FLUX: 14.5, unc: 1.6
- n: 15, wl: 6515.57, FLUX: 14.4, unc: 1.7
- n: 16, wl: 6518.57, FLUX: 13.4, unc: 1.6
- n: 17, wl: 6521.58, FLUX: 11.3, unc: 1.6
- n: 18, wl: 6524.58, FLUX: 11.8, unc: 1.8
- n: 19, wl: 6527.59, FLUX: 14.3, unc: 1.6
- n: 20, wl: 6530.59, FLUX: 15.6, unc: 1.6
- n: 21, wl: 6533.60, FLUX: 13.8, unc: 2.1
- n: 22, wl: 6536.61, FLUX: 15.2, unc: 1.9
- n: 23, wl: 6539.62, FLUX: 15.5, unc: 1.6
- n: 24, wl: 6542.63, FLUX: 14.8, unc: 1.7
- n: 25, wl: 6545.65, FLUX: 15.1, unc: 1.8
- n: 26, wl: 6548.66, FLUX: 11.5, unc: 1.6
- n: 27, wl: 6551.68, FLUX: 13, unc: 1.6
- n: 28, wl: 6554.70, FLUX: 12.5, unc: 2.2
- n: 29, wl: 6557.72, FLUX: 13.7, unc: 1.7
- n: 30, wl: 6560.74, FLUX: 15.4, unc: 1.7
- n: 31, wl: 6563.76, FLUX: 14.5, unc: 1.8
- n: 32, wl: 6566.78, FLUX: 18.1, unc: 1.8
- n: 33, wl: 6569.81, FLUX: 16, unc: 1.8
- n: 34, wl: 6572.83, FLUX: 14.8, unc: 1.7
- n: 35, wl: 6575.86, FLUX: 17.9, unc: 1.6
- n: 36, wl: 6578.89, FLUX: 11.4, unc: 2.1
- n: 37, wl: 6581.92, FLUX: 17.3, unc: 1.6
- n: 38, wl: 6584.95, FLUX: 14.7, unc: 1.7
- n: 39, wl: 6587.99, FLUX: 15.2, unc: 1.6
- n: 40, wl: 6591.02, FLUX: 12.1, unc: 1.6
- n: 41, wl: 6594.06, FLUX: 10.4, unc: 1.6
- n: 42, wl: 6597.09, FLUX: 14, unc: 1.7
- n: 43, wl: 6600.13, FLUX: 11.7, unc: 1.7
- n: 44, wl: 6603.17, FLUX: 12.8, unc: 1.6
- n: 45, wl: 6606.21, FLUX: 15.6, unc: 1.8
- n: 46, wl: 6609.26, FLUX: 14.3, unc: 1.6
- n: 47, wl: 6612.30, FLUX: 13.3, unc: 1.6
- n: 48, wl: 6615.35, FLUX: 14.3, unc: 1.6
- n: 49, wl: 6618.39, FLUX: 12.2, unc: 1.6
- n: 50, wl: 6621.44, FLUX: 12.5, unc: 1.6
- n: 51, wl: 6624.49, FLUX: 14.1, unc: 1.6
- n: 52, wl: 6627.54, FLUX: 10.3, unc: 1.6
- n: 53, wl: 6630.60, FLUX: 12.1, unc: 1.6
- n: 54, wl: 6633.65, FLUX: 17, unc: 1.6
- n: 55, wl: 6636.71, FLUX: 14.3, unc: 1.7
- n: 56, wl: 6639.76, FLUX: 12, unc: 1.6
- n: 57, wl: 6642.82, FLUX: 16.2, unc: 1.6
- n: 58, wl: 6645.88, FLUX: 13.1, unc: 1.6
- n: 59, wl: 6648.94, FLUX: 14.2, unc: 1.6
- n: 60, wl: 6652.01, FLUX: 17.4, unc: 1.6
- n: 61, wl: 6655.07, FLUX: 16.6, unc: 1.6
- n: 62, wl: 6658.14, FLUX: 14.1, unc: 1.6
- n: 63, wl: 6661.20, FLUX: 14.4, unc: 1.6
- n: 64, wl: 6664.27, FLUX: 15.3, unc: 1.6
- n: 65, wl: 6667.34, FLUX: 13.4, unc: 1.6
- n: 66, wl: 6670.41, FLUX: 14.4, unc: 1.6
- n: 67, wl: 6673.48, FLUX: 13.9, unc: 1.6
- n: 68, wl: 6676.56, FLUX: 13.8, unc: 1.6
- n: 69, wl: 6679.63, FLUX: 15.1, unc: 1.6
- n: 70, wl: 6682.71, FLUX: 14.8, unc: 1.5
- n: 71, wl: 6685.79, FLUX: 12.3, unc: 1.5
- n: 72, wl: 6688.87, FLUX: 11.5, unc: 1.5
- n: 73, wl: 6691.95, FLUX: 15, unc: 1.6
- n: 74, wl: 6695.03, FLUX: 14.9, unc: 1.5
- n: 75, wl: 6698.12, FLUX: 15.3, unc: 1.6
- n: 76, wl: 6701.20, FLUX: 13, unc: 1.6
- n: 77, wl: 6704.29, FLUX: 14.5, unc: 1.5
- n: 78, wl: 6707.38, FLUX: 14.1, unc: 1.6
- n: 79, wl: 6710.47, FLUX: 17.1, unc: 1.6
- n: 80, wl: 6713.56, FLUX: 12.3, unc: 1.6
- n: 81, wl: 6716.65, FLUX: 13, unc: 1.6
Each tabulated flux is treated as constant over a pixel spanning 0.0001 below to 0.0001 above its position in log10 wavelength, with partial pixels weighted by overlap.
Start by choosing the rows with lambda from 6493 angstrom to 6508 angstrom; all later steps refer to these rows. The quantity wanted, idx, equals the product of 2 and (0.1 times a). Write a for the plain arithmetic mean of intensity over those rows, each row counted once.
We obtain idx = 2.67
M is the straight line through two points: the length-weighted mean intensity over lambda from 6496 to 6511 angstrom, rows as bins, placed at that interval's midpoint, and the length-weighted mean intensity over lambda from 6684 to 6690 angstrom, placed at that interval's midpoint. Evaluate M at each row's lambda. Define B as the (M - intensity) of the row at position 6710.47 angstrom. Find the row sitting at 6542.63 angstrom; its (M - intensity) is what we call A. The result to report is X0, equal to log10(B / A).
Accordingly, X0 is 0.5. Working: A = -1.7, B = -5.2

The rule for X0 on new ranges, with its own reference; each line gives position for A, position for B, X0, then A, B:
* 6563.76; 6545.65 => 0.1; -1.6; -2.0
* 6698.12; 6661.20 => -0.2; -3.3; -2.2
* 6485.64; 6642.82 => 1.7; -0.1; -3.8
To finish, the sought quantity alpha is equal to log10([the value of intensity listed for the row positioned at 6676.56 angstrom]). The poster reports 1.14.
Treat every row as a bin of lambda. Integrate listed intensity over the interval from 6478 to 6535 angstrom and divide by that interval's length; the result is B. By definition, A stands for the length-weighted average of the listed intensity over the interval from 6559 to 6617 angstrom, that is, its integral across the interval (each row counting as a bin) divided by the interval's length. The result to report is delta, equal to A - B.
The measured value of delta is 0.8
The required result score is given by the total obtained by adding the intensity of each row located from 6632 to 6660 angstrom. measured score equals 135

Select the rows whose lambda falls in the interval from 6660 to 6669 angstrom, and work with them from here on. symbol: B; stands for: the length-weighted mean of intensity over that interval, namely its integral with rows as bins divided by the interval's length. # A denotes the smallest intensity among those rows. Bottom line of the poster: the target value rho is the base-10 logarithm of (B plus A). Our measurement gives 1.44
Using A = 13.4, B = 14.4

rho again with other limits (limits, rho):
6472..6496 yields 1.42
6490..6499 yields 1.39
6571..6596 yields 1.39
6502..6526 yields 1.40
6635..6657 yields 1.43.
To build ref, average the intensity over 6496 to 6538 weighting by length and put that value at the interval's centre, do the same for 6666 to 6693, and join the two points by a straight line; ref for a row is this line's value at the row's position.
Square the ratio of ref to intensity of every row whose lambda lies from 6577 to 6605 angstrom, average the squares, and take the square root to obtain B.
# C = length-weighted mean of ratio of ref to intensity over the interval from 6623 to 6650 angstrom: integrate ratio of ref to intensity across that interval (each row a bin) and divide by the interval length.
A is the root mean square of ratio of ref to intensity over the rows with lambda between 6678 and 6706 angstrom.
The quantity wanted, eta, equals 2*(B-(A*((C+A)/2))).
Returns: 0.1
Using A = 0.997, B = 1.07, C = 1.03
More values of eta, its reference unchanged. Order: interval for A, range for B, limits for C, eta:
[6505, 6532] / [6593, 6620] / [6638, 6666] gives 0.2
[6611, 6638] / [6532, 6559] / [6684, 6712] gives -0.2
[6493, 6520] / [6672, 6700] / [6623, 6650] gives -0.1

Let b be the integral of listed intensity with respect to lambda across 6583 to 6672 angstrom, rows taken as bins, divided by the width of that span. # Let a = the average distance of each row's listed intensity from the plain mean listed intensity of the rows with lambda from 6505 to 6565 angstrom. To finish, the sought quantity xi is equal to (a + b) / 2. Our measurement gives 7.5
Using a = 1.09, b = 13.9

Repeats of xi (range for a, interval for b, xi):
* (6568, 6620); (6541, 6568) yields 8.0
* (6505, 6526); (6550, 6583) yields 8.0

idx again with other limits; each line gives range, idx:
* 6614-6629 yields 2.54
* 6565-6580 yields 3.13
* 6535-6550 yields 2.88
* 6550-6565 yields 2.76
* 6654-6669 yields 2.95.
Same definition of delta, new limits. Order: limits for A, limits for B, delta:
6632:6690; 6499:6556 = 0.6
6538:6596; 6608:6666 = 0.3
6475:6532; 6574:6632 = 0.2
